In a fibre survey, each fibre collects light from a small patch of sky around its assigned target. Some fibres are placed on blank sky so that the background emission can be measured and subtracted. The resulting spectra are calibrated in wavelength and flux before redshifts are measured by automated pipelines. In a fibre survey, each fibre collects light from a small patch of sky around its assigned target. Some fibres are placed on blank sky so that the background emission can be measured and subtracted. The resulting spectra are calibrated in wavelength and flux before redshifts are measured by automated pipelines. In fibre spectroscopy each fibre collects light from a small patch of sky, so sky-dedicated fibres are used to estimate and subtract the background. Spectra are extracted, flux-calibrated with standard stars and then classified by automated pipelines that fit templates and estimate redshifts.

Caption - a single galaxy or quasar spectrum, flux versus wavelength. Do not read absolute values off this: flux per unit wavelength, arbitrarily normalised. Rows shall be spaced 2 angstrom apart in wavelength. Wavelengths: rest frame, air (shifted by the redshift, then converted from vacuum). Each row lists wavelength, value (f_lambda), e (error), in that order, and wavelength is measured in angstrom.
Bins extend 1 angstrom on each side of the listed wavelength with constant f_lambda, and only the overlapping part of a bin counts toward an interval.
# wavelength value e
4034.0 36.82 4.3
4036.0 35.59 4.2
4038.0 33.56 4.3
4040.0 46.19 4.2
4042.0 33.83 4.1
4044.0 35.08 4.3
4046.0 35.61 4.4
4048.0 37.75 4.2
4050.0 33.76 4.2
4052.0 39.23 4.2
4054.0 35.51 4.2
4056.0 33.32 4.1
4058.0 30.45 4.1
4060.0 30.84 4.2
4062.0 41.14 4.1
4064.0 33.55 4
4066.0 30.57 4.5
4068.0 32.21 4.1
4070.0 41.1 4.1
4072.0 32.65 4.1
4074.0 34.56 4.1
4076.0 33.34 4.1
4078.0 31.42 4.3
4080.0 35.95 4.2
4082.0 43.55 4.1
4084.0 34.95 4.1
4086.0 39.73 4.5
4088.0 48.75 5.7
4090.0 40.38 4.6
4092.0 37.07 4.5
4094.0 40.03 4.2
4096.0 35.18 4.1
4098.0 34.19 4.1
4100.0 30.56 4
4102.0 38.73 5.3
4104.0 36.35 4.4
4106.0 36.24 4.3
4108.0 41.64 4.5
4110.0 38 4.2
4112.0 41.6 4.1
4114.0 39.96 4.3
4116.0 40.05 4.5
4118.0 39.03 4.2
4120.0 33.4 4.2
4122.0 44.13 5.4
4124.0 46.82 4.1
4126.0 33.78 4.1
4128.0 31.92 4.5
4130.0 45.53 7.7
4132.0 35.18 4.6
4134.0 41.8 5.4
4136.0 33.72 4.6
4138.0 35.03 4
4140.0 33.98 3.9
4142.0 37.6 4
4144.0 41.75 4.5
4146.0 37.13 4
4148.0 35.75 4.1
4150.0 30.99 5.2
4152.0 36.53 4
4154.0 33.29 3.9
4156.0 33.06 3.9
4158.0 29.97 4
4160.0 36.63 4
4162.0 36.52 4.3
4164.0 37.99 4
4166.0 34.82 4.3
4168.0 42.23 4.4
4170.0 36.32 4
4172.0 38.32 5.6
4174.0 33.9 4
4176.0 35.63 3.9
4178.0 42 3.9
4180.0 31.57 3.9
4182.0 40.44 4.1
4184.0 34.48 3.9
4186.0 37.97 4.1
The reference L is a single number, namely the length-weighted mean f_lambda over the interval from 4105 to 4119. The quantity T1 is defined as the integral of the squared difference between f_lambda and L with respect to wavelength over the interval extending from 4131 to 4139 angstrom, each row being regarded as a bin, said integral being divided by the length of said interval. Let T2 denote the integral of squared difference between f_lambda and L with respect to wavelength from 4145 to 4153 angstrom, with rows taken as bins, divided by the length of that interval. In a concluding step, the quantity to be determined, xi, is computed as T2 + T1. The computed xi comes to 45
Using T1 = 19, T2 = 25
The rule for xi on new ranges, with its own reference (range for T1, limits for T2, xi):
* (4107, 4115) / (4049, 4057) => 25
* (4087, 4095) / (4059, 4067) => 71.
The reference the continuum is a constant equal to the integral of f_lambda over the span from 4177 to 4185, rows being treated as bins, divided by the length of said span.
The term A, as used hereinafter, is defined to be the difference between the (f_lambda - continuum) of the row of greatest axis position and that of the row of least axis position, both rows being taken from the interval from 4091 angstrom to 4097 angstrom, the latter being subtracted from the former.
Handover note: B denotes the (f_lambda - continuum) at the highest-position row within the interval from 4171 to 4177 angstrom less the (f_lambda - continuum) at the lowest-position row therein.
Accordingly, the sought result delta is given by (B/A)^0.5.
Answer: 1.2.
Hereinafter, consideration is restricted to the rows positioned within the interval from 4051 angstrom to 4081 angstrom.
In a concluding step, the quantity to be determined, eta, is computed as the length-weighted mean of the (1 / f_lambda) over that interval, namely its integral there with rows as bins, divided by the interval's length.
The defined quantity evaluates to 0.0294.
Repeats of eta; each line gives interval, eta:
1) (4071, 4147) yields 0.0268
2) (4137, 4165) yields 0.0284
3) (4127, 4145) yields 0.0271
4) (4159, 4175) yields 0.0271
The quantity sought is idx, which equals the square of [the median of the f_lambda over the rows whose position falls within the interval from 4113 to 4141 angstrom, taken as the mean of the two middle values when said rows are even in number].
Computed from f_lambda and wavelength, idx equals 1377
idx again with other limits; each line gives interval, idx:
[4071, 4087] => 1208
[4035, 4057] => 1261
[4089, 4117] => 1472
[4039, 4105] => 1238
